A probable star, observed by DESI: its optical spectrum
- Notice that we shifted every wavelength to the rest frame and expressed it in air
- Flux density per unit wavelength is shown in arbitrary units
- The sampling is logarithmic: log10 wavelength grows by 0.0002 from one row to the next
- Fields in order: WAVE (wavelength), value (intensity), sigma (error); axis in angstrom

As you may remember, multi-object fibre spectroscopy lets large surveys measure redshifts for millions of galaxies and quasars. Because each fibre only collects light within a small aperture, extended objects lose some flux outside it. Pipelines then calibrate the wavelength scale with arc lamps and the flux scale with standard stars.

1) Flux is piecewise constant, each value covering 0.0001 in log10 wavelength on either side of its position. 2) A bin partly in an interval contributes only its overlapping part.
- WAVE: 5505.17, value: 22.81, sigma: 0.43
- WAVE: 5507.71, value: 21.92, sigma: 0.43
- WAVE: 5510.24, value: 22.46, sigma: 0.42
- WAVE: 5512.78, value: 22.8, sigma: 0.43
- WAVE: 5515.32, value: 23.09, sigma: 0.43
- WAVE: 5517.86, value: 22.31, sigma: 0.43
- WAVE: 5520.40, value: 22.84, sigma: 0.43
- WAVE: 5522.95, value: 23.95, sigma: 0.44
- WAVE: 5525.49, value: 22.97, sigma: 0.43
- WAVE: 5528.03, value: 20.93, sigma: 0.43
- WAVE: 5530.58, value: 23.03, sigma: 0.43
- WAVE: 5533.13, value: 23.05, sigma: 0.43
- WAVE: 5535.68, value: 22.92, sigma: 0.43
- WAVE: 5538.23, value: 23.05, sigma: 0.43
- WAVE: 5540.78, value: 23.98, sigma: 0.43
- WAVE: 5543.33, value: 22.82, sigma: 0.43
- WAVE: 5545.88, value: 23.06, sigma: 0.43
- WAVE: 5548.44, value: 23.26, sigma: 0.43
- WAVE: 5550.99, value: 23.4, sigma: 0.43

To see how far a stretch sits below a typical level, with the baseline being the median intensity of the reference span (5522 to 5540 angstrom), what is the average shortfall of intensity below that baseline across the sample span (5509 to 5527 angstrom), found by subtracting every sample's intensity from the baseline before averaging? 0.1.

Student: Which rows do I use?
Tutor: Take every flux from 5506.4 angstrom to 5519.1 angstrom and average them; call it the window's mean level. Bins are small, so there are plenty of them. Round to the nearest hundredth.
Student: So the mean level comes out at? 22.52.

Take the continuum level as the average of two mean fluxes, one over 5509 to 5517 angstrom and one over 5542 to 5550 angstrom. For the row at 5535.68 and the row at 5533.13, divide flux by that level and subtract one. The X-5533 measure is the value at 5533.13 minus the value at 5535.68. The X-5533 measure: 0.006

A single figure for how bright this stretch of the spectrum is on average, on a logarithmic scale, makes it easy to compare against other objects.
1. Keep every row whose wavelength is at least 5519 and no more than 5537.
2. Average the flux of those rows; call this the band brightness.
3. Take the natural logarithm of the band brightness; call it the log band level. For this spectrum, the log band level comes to 3.13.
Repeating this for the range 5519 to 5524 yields 3.15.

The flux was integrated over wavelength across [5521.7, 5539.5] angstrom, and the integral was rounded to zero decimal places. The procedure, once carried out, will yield 407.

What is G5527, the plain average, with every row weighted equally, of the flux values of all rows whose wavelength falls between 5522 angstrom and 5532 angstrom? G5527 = 22.7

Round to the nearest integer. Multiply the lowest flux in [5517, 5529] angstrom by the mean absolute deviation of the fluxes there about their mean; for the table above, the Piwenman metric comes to 16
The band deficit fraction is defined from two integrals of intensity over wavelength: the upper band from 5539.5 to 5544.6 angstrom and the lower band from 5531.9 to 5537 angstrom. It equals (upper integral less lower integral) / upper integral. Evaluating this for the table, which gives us 0.019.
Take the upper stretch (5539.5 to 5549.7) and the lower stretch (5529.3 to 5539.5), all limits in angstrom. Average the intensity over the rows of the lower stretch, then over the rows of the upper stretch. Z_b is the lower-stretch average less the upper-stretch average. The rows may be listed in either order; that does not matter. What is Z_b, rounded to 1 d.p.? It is -0.3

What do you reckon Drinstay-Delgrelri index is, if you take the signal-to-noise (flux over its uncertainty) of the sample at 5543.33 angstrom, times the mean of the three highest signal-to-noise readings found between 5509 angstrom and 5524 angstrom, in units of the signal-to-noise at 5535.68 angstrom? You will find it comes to 53.6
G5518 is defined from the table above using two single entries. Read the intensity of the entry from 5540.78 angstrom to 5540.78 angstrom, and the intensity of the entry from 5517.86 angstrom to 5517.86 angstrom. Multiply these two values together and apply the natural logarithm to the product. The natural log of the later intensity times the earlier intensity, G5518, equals 6.28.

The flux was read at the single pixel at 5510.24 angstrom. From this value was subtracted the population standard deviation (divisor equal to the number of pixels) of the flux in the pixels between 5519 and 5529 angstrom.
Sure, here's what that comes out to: 21.4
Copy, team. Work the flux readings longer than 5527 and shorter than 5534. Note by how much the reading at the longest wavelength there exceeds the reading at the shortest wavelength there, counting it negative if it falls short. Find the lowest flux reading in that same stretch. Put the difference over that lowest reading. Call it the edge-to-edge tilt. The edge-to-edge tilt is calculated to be 0.101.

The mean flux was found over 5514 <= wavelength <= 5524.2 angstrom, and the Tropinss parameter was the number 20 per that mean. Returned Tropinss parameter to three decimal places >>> 0.868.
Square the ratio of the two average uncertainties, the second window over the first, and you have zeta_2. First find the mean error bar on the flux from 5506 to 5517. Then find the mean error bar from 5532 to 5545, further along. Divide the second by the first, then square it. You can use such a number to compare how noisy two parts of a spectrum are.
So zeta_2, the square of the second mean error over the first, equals 1.01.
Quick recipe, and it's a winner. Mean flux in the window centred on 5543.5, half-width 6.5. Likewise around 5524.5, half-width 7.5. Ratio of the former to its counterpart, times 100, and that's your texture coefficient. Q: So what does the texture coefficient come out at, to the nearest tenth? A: 102.5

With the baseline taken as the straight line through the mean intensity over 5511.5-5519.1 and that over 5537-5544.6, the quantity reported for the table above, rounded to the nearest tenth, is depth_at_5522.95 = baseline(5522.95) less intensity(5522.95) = -1.1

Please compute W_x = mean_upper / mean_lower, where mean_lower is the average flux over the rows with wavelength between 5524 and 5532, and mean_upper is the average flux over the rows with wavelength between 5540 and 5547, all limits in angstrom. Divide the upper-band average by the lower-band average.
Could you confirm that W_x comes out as 1.04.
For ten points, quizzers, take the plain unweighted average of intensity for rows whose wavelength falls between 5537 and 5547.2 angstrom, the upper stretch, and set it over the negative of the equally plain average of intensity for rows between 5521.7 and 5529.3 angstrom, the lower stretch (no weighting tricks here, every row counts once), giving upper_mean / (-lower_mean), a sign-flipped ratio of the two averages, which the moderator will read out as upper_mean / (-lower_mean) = -1.03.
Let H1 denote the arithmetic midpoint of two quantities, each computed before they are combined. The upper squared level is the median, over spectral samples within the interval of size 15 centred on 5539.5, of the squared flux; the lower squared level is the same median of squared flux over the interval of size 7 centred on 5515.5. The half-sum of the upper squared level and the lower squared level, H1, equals 526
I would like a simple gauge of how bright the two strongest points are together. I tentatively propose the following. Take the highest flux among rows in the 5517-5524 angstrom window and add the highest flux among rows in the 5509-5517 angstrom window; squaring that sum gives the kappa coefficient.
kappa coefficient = 2213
